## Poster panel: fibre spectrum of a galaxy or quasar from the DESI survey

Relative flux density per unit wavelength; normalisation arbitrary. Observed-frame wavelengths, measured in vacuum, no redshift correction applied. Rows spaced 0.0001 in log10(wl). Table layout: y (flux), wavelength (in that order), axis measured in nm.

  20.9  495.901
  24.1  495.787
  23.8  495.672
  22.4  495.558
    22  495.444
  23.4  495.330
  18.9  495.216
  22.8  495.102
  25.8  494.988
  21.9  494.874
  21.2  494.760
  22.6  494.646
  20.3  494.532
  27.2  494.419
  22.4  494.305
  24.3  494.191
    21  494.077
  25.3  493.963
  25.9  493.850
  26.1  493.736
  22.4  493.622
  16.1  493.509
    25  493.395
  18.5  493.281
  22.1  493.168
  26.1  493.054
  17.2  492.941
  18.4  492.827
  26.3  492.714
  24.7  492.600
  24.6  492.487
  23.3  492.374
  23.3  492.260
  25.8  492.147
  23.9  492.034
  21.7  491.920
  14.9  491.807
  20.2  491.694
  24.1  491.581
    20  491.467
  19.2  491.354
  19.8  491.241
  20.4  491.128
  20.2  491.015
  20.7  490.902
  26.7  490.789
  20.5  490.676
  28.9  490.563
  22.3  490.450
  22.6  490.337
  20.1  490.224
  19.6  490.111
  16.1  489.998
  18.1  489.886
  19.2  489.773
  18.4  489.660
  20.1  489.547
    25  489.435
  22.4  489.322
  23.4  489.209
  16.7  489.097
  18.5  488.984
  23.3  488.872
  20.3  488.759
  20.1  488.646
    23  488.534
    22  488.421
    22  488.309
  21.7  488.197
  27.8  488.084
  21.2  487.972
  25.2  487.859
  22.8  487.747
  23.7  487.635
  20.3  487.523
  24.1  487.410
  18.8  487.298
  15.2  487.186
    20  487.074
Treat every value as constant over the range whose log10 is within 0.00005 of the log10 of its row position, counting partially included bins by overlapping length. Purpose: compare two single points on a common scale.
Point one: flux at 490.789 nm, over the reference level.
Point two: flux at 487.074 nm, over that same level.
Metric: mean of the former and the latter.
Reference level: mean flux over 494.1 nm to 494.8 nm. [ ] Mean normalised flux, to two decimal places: 1.02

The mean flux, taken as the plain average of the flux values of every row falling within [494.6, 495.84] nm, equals 22.6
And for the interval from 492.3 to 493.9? 22.6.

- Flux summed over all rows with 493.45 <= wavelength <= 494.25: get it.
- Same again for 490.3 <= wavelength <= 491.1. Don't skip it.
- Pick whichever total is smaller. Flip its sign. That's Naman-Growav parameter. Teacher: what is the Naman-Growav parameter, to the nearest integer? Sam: -161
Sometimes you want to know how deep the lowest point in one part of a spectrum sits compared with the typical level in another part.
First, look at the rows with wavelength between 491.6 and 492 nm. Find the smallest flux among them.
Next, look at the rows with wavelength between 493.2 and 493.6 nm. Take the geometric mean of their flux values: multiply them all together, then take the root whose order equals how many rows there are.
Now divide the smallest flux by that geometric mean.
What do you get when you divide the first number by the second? 0.76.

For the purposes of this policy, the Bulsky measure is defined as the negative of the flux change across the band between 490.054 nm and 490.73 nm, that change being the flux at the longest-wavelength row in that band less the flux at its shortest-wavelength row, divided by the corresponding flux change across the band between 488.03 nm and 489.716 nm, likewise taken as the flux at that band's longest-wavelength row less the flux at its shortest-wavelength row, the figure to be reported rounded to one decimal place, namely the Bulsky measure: 0.1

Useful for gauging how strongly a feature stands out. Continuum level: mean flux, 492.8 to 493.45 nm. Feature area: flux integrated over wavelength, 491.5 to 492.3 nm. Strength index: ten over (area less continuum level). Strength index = -2.6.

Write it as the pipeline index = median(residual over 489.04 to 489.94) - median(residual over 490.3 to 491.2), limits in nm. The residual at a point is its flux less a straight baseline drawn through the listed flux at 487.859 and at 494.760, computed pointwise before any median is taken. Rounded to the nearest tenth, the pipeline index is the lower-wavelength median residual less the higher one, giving -2.4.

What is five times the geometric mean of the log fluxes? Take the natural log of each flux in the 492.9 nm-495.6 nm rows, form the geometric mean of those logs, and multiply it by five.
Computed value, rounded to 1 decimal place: 15.5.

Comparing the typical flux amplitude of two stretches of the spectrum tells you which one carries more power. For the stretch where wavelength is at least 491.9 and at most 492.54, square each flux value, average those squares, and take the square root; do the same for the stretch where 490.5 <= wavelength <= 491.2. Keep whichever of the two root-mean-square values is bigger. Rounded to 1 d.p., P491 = 23.8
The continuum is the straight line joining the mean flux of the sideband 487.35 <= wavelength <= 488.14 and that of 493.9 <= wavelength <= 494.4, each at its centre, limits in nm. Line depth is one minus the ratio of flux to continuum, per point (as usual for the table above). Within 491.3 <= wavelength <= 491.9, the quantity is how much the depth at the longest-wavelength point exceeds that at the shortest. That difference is 0.18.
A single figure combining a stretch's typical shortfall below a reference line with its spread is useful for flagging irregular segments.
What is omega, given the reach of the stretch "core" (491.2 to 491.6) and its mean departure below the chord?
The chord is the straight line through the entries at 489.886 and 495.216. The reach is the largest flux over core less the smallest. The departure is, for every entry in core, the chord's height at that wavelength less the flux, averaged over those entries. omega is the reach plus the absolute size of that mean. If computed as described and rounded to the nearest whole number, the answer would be 7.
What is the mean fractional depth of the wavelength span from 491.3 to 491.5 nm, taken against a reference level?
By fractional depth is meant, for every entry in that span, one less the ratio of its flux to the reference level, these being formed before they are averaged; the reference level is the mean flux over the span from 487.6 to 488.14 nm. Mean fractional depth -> 0.19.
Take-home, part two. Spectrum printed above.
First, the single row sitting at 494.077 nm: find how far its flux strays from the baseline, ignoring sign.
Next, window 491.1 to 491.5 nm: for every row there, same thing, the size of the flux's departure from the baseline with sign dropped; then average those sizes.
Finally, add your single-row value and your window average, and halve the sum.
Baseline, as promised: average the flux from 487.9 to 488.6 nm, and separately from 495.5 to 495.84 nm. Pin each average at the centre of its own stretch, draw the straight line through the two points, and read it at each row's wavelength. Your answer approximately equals 2.8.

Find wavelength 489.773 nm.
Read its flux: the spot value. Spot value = 19.2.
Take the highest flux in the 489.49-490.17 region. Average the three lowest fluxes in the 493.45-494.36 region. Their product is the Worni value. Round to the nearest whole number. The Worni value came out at 399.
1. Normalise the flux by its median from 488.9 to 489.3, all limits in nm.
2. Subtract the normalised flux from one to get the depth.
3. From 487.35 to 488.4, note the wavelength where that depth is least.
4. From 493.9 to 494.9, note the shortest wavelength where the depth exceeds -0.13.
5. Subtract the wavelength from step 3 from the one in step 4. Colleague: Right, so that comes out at 6.45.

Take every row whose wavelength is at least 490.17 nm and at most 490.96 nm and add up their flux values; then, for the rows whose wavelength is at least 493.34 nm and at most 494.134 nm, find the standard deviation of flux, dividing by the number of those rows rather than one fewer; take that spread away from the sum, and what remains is 158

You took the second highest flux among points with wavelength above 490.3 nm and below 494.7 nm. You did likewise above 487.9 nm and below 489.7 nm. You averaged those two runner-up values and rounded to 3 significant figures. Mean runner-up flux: 26.1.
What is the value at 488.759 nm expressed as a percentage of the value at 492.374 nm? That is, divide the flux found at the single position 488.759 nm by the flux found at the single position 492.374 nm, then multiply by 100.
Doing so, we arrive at 87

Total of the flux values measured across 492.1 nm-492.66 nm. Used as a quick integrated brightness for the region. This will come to 122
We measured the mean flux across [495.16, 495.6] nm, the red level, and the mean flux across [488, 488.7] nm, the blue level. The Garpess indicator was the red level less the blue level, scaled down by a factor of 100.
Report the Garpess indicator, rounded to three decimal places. -0.011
